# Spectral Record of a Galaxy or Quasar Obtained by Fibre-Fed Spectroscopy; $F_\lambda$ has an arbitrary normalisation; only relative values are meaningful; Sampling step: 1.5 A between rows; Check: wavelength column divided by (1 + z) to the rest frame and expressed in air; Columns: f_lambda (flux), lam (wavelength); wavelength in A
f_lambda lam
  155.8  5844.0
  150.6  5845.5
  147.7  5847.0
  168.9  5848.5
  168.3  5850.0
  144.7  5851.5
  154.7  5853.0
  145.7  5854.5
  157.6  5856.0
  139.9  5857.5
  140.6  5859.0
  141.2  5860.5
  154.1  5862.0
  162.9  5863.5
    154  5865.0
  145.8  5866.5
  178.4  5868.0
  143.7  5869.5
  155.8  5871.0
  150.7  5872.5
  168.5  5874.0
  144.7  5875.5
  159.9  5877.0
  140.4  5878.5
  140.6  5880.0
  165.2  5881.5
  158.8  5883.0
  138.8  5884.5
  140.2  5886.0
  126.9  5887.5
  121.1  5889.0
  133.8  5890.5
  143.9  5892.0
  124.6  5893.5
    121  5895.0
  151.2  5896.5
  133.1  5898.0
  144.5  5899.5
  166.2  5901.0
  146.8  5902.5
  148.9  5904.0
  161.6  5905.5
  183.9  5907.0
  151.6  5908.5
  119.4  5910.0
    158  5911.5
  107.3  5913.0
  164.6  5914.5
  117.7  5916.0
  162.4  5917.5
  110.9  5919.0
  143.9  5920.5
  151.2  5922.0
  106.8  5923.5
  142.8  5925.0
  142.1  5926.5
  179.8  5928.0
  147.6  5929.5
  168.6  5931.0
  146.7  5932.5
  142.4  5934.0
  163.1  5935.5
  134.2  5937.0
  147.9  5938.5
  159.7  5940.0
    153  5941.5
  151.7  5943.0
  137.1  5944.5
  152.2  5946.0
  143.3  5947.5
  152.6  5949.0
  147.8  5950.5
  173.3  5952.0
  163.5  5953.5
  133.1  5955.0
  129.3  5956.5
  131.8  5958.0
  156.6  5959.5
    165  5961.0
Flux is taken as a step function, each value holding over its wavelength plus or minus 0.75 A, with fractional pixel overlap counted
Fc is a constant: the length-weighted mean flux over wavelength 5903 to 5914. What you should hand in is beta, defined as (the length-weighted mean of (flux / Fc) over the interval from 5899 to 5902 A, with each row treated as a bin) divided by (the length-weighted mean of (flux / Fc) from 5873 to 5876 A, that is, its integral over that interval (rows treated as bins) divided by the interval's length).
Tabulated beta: 0.99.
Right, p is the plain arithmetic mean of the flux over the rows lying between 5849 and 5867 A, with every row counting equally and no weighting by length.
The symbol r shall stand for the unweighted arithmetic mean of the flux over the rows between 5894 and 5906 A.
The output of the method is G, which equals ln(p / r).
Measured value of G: 0.028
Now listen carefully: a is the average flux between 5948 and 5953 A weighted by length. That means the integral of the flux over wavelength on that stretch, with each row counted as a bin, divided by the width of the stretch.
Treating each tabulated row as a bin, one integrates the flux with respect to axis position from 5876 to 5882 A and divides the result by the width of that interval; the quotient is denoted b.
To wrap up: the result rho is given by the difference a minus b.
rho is 7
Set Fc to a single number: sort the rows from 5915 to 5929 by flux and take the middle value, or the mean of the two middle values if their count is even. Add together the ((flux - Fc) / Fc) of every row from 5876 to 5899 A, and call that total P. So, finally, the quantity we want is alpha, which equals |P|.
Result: 0.3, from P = -0.30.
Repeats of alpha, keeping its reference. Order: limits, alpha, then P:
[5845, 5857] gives 0.7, 0.67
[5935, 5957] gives 0.7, 0.70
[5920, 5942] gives 0.6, 0.61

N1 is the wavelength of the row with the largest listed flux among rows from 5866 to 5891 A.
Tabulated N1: 5868.0 A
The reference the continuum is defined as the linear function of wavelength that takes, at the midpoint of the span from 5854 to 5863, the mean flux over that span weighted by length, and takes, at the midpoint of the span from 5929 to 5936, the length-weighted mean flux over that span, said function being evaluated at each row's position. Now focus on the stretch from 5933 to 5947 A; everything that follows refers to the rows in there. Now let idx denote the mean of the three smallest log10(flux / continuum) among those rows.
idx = -0.05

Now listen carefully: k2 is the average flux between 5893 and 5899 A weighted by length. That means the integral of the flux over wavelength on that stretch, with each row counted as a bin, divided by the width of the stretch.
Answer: 133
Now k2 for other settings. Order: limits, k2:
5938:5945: 150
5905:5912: 155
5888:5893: 132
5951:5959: 147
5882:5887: 146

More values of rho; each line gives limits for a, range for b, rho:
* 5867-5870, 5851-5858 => 12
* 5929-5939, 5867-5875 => -8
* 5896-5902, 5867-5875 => -10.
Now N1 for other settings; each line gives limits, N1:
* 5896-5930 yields 5907.0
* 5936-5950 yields 5940.0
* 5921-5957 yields 5928.0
